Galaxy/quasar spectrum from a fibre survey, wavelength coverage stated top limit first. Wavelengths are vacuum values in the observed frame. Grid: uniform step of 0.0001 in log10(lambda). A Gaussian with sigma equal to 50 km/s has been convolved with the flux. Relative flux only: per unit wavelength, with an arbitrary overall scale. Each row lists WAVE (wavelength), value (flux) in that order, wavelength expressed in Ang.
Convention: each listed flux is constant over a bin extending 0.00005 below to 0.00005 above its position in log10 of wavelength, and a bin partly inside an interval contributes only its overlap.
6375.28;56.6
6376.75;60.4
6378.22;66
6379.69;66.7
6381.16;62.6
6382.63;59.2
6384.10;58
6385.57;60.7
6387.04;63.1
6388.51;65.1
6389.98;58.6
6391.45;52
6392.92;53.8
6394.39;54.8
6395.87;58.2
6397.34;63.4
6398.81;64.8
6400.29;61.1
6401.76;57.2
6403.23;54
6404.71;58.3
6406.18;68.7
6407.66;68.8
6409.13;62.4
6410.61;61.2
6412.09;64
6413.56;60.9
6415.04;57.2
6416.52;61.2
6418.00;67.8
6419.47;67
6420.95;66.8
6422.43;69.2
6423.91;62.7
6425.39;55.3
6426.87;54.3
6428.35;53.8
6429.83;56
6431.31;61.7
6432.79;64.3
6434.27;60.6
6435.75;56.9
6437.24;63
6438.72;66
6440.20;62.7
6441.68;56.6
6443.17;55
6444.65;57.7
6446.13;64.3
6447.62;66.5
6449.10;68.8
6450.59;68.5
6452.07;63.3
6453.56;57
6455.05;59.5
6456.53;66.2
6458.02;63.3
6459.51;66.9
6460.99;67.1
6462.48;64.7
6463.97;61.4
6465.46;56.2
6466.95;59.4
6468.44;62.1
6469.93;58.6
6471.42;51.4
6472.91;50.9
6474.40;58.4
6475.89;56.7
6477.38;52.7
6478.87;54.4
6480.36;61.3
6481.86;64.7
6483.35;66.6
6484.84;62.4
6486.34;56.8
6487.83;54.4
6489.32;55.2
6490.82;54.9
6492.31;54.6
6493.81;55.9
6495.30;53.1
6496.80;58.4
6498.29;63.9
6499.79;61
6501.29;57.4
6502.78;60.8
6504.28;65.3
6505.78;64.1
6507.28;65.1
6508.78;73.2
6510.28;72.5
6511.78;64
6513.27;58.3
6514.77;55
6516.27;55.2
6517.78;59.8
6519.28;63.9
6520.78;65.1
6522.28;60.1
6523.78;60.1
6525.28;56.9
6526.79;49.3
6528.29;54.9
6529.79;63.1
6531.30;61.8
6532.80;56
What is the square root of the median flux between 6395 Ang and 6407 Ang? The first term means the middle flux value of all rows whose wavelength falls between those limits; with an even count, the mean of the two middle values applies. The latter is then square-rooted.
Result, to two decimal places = 7.73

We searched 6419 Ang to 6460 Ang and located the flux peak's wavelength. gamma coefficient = 6422.43 Ang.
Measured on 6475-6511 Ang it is 6508.78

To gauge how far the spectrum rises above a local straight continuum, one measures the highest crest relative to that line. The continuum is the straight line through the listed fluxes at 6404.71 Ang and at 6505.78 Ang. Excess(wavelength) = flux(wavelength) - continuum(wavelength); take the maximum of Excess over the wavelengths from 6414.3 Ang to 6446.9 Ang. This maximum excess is 10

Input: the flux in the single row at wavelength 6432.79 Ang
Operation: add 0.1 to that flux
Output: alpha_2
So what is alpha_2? 64.4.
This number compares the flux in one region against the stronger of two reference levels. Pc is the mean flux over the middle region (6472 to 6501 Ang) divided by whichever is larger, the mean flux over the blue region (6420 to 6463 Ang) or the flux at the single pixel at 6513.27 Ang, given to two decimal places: 0.93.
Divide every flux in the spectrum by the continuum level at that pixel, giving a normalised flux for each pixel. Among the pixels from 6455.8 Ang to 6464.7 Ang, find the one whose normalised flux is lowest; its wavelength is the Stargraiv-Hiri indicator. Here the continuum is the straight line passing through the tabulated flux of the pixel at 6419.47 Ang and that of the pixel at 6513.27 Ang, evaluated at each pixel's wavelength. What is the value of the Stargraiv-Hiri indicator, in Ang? 6463.97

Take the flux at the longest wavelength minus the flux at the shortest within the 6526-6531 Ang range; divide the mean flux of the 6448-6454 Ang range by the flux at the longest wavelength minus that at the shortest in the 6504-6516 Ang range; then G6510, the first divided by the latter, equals -2.2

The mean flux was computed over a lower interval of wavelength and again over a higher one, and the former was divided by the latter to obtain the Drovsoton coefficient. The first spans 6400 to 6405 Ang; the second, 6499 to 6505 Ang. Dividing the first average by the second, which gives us 0.94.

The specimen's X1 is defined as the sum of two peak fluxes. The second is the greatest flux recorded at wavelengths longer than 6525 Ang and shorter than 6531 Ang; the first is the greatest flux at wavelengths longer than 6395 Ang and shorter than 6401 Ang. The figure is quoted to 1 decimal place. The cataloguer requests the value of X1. 127.9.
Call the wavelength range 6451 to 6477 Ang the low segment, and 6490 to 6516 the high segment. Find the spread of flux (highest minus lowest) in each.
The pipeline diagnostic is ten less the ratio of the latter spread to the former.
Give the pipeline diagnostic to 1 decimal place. 8.8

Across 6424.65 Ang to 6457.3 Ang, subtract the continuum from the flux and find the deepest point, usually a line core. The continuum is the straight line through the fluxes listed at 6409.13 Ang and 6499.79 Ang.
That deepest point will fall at 6428.35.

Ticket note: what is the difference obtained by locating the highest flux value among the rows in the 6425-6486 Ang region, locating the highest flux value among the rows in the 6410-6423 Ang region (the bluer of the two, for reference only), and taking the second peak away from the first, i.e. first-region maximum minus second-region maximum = -0.4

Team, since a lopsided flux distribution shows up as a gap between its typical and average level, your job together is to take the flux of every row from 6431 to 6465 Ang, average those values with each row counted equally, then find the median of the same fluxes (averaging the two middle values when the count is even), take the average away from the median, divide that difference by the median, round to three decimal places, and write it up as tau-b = 0.010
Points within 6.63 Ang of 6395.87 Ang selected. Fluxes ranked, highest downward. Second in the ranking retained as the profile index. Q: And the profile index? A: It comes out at 63.4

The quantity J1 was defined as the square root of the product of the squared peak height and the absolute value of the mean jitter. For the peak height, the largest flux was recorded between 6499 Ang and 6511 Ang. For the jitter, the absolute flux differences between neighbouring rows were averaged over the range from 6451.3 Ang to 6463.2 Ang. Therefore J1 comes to 137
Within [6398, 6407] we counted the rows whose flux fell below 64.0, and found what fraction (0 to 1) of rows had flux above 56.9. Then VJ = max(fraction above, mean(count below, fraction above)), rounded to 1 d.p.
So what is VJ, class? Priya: 2.4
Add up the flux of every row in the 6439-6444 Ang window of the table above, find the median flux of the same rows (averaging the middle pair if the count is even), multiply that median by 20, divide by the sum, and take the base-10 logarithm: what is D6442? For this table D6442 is 0.8125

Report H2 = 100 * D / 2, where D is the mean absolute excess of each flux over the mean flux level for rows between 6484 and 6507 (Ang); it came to 175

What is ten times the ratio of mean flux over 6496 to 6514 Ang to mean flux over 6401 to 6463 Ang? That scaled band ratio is 10.3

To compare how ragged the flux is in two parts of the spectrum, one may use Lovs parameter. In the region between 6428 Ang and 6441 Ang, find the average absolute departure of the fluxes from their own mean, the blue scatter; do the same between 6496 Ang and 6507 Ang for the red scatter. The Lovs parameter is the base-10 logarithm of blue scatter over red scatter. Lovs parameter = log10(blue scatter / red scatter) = 0.13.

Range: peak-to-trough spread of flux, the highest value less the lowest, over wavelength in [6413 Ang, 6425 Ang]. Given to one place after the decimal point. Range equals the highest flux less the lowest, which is 12.0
